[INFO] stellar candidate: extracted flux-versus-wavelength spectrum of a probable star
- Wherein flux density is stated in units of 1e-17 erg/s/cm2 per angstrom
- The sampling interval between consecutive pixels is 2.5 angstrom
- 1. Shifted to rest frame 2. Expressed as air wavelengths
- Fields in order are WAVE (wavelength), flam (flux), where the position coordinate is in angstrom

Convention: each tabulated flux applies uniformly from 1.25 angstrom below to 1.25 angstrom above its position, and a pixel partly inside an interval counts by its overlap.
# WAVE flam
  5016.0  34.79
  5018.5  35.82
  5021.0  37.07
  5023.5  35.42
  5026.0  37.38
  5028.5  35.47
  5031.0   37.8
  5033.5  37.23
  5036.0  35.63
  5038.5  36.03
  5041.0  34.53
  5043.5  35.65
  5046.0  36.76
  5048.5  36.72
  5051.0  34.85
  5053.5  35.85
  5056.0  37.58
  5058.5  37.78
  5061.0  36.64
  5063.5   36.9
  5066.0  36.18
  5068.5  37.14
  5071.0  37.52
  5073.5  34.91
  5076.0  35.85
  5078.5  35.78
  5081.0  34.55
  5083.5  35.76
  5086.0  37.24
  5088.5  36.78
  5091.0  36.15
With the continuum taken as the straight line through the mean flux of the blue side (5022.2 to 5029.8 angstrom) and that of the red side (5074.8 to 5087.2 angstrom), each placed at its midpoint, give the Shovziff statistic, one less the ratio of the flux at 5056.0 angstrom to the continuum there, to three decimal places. -0.045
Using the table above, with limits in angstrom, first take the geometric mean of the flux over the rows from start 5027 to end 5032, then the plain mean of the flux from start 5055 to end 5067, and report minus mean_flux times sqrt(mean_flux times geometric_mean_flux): -1363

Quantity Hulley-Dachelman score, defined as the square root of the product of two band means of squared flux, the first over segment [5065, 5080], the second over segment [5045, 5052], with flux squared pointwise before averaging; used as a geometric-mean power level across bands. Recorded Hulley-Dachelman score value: 1309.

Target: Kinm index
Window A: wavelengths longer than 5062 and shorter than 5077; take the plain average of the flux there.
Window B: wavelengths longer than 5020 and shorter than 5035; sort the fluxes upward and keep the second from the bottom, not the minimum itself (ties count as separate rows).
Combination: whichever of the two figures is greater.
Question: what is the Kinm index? 36.4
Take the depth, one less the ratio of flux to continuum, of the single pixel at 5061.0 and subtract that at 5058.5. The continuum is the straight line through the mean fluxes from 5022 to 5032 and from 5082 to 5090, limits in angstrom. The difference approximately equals 0.031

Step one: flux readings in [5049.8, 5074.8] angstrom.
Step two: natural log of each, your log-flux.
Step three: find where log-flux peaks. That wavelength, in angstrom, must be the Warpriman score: 5058.5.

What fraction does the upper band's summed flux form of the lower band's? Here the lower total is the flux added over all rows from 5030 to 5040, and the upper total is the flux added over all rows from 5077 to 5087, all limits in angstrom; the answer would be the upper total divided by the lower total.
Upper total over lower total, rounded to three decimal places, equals 0.977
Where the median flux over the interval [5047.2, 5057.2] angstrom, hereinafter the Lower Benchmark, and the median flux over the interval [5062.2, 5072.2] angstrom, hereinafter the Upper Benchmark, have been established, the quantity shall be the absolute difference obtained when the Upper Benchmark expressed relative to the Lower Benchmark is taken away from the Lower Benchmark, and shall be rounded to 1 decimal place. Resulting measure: 35.3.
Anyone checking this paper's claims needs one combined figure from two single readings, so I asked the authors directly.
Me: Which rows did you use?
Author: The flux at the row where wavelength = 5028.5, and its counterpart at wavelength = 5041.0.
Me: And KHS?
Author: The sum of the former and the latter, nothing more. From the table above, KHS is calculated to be 70.0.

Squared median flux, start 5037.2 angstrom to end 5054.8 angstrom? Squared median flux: 1285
